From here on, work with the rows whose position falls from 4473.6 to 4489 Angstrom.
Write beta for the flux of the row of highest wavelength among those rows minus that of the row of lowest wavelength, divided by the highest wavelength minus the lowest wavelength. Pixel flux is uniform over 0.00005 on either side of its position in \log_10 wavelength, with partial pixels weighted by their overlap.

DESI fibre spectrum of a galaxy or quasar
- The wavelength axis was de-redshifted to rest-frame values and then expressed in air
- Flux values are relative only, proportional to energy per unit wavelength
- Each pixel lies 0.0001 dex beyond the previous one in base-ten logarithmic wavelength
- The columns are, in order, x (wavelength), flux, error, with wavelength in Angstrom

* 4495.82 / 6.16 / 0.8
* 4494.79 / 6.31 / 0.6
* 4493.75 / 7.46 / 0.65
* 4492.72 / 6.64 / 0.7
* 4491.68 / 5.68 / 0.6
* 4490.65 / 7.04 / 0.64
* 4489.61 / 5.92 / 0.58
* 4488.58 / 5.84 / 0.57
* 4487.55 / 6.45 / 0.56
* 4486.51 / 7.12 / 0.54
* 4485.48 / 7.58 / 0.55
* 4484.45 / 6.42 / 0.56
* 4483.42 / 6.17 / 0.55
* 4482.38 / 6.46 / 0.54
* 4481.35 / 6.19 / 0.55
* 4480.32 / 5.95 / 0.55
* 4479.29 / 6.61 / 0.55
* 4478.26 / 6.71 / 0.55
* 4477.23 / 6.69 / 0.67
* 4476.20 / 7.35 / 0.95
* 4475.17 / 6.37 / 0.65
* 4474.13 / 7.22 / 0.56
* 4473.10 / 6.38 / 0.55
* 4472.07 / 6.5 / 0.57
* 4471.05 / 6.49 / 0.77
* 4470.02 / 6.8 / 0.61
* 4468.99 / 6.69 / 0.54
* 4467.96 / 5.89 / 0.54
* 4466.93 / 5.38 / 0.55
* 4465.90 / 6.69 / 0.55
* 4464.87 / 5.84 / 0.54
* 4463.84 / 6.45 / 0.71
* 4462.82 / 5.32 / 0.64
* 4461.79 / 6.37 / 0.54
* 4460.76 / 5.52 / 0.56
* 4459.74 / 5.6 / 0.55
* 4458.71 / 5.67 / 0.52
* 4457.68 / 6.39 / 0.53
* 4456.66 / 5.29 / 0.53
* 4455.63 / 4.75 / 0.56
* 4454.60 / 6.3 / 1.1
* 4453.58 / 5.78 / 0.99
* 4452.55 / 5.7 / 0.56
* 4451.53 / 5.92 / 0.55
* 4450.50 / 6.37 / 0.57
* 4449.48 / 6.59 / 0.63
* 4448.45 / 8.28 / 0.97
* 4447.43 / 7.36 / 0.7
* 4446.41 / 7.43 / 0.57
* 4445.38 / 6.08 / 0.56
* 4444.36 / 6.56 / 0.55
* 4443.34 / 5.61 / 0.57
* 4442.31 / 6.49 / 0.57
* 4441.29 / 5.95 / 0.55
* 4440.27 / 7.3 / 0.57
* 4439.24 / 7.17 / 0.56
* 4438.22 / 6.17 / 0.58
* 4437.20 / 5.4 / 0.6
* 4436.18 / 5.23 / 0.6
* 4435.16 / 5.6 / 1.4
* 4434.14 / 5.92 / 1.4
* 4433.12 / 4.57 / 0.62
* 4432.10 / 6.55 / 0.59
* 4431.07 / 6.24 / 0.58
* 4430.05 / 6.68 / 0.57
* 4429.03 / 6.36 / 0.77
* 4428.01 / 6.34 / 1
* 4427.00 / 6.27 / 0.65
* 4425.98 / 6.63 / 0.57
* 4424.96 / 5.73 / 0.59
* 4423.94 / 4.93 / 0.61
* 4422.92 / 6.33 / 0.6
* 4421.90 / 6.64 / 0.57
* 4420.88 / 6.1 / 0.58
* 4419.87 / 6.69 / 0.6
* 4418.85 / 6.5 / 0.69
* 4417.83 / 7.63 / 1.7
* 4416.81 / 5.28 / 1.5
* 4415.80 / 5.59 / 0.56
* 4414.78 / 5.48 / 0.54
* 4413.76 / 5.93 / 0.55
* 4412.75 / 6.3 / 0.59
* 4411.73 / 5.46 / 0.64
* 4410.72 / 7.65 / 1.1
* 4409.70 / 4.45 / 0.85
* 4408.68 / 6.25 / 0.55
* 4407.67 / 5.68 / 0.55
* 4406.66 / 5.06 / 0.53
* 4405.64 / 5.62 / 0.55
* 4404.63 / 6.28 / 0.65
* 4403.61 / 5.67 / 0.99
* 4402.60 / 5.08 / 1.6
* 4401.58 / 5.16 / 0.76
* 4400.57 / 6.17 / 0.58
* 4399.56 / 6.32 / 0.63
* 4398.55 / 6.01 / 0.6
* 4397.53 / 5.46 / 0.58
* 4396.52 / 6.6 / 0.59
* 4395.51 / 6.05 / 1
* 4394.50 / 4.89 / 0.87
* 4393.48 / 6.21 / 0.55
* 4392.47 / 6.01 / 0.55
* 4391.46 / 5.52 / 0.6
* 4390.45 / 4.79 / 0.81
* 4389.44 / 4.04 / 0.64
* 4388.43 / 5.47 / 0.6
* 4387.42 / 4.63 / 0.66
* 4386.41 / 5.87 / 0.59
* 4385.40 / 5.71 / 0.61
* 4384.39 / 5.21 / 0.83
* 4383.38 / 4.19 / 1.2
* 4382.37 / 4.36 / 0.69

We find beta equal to -0.10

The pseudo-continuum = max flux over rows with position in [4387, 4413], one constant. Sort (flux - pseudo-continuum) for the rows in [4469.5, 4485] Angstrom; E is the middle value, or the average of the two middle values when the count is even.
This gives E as -1.2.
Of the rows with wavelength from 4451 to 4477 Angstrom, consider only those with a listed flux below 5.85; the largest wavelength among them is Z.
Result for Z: 4466.93 Angstrom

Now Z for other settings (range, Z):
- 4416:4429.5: 4424.96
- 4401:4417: 4416.81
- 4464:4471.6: 4466.93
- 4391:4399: 4397.53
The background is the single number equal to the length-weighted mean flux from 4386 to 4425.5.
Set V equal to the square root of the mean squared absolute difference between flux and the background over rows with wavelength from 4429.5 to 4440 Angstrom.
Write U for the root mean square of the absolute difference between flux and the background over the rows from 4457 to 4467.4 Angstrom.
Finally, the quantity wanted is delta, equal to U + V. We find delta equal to 1.25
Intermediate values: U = 0.50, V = 0.75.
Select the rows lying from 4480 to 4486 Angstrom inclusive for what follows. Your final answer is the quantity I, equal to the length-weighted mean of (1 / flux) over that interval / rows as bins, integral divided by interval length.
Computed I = 0.155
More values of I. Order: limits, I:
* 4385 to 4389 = 0.187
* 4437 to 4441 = 0.154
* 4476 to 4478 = 0.145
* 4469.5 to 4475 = 0.150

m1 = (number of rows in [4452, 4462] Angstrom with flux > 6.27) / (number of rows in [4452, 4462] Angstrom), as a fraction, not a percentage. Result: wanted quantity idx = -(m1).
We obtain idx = -0.30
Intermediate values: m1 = 0.30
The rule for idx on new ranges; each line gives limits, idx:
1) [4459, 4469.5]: -0.40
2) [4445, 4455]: -0.60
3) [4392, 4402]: -0.20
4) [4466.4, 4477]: -0.80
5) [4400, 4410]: -0.10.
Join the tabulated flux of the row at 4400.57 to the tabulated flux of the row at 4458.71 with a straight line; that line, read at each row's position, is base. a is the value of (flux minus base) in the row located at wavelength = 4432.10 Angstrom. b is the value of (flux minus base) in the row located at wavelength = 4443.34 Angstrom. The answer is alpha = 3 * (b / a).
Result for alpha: -0.9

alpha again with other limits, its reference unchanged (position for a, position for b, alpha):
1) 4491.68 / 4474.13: 17.2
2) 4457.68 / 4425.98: 2.9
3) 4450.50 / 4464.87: 1.1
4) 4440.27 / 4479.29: 2.3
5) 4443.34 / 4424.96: 3.6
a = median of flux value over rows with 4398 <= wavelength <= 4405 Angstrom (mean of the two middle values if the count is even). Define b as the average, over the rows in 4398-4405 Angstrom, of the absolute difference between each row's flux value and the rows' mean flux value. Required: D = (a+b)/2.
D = 3.22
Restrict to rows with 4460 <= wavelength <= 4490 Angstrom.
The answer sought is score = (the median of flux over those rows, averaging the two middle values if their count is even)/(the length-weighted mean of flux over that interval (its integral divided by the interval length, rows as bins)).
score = 1.01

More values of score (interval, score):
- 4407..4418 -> 0.96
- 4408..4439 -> 1.03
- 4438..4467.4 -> 0.99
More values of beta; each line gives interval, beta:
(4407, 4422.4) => 0.07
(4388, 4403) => -0.03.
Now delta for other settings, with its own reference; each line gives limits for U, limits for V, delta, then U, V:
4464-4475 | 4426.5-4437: 1.45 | 0.79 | 0.66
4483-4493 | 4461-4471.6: 1.57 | 0.91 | 0.66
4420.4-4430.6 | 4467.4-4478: 1.60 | 0.65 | 0.94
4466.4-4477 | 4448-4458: 1.87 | 0.91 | 0.96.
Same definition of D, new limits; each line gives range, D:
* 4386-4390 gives 2.86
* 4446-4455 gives 3.54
